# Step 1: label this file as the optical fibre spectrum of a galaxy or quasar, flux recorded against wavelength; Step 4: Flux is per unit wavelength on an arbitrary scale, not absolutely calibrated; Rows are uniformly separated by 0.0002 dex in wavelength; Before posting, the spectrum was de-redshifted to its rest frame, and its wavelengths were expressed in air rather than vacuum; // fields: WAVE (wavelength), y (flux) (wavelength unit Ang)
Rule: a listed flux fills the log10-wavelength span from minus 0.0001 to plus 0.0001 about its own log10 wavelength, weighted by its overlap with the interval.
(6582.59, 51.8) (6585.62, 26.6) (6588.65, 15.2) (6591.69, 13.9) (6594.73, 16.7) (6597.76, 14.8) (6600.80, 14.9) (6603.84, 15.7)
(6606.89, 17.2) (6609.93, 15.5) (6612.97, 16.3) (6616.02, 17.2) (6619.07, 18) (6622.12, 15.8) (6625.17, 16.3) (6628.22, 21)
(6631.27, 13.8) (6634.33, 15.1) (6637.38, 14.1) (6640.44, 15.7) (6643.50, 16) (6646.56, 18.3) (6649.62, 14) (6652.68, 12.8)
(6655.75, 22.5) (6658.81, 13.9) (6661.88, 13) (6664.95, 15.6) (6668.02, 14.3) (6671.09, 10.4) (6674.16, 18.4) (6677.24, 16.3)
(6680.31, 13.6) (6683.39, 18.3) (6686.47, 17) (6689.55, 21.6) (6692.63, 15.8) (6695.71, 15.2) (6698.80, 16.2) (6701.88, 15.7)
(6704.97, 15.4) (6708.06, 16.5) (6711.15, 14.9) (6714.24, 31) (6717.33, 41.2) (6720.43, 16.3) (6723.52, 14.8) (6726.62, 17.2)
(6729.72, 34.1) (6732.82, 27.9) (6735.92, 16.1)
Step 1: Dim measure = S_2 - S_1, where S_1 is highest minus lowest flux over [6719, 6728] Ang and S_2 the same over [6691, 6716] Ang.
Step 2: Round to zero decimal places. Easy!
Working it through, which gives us 14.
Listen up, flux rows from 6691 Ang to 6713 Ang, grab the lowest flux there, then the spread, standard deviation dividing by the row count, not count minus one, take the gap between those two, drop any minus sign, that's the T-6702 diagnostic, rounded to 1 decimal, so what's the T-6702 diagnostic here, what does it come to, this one 14.4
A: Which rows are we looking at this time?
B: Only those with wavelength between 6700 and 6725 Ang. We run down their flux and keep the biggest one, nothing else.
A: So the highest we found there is 41.2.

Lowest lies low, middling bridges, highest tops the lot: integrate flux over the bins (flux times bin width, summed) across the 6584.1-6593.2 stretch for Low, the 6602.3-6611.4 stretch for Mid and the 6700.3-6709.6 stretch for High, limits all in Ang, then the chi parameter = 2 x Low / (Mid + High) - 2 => -0.85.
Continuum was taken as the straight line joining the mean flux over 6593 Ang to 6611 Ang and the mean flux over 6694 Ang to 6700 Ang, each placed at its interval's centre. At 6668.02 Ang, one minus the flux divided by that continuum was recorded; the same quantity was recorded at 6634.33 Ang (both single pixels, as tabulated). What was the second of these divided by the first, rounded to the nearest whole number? 0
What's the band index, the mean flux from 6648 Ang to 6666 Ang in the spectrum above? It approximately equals 15.3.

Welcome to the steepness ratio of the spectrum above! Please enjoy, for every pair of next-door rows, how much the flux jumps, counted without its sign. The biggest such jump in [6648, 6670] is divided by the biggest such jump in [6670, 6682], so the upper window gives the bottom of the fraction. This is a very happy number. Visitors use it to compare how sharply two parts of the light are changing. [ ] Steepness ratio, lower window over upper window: 1.2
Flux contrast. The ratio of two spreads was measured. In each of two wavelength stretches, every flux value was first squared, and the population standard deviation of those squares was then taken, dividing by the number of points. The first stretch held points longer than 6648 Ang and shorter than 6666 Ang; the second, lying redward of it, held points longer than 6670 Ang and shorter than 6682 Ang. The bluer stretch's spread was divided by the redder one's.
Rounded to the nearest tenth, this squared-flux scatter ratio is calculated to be 1.4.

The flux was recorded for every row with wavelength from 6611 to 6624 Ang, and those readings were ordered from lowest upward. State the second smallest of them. 16.3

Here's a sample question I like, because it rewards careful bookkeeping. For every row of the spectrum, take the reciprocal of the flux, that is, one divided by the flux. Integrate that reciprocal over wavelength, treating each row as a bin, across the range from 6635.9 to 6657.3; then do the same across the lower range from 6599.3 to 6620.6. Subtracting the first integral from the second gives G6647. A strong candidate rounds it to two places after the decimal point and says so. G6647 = -0.06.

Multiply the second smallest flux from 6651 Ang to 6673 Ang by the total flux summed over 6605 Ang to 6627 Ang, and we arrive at 1489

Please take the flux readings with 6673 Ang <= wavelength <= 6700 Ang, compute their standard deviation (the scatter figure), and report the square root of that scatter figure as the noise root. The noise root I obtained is 1.5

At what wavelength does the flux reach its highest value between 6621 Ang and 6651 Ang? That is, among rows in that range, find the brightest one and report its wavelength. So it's 6628.22 Ang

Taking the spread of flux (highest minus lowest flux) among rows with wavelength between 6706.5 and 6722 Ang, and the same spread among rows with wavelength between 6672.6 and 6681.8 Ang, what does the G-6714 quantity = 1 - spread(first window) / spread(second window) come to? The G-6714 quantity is -4.5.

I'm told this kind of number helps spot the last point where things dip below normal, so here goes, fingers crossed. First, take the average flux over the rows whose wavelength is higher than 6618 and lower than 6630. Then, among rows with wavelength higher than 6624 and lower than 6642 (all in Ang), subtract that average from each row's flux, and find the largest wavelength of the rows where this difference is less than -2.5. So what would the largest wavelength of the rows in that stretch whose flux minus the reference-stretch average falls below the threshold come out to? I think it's 6637.38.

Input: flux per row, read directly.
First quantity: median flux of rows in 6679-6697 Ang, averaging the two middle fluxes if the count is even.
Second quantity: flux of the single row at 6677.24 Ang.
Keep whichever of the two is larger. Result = 16.4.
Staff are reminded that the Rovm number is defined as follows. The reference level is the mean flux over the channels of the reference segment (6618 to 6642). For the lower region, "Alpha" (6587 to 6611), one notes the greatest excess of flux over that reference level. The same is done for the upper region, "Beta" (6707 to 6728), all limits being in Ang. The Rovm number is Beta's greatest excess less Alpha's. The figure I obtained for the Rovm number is 24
